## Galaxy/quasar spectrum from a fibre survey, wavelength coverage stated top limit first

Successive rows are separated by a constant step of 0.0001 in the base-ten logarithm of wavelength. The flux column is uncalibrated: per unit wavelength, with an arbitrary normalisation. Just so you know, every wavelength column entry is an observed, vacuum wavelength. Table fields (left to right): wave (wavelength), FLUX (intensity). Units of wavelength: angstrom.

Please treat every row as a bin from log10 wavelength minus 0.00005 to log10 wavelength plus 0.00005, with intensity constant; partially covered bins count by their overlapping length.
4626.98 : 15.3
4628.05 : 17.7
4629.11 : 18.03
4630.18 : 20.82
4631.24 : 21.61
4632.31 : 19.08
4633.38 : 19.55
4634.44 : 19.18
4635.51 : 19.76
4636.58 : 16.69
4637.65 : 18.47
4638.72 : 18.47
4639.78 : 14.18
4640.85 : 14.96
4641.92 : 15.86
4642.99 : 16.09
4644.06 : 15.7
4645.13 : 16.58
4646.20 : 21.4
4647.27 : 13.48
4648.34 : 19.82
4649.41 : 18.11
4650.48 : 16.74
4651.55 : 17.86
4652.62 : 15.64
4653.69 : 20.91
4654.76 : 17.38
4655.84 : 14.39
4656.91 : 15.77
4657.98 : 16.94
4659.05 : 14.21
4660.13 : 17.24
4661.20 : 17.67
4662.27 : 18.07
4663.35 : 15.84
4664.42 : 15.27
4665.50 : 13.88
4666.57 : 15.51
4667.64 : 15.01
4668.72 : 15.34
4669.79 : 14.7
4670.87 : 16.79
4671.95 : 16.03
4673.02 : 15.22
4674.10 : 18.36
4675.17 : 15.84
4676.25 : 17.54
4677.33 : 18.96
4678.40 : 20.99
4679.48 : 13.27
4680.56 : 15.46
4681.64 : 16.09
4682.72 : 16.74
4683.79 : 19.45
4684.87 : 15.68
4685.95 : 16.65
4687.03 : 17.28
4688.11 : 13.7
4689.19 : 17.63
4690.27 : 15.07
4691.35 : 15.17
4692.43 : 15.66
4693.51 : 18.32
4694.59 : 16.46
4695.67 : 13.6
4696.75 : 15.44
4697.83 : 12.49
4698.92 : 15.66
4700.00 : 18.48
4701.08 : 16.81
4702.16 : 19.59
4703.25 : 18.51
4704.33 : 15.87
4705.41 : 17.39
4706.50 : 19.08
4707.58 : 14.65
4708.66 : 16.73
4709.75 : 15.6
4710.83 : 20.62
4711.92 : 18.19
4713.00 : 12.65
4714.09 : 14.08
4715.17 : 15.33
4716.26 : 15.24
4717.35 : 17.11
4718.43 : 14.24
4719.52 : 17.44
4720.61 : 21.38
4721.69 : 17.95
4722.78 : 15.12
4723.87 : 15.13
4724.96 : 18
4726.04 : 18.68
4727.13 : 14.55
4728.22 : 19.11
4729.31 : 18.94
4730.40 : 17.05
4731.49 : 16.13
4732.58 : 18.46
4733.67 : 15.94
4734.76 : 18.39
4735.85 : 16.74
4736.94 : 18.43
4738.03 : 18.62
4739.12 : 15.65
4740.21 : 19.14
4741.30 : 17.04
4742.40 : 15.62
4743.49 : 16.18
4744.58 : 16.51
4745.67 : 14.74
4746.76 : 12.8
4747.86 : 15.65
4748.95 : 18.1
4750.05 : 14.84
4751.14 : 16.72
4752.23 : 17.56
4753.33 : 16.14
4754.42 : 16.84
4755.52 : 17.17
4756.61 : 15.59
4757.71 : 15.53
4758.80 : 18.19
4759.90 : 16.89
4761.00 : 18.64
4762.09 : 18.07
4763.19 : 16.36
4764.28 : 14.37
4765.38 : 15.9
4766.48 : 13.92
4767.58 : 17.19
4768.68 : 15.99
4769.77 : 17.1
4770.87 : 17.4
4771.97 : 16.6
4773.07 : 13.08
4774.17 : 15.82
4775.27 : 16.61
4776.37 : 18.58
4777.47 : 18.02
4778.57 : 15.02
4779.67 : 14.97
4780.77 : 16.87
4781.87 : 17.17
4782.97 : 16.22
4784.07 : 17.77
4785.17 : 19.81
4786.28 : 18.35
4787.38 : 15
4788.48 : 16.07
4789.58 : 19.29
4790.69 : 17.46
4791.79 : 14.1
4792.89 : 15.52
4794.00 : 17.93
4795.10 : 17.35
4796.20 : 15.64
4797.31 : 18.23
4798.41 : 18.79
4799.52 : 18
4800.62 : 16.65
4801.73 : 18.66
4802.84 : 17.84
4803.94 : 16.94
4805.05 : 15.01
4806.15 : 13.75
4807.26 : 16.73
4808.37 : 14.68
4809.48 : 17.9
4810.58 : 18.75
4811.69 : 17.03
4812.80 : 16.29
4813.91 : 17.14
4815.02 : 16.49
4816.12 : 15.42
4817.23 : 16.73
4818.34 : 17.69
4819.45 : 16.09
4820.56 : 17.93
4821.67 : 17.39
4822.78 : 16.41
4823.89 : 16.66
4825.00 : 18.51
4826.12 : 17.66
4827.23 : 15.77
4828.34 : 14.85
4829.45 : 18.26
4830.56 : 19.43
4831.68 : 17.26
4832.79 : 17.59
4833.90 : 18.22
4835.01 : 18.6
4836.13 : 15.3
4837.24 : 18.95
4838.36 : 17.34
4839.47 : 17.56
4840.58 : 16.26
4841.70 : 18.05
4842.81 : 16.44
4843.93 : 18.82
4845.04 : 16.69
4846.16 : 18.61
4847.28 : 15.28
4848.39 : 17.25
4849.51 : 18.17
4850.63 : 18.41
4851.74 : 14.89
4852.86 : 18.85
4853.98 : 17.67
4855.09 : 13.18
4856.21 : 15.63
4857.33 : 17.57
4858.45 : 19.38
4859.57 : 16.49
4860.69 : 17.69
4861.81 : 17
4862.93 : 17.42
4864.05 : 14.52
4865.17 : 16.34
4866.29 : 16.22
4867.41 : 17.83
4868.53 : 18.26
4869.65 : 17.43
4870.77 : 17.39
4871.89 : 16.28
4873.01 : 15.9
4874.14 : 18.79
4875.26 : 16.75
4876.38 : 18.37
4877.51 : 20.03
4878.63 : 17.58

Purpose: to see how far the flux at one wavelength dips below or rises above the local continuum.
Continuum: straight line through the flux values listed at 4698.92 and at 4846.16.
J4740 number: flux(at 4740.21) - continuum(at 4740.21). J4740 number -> 2.7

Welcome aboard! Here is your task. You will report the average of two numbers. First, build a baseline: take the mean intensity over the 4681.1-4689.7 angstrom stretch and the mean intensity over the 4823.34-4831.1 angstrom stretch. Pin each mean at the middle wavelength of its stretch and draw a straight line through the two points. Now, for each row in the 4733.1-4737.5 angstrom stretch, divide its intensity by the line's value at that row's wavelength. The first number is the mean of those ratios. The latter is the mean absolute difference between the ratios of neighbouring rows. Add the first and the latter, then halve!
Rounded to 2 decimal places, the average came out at 0.57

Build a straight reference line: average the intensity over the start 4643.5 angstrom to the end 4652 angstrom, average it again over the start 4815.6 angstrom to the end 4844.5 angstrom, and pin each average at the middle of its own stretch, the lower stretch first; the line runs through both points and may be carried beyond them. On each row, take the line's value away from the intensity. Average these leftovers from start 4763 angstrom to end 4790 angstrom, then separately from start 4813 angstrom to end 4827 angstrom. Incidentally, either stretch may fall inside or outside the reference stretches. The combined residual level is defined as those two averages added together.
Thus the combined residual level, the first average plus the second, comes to -1.1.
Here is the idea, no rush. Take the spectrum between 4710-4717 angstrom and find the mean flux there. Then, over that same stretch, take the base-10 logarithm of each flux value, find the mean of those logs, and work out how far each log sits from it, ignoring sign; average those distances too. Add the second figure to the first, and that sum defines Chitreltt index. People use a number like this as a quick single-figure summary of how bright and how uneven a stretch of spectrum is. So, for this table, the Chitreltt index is 16.1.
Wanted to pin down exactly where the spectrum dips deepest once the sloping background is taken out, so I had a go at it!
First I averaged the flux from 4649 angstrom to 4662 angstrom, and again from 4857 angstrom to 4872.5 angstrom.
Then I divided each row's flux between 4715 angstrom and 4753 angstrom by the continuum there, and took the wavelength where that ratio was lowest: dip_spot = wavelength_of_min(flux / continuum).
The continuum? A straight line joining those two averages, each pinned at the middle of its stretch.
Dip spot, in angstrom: 4746.76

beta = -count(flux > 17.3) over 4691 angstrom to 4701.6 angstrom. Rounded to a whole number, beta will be -2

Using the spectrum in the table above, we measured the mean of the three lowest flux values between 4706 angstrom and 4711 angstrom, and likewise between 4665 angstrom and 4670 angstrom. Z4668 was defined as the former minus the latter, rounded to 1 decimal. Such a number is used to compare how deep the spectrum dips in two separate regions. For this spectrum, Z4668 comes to 1.1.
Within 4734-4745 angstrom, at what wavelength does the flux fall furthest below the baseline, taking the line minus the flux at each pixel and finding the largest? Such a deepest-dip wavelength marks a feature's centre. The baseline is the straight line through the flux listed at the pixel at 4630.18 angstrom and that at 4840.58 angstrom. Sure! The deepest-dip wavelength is 4739.12 angstrom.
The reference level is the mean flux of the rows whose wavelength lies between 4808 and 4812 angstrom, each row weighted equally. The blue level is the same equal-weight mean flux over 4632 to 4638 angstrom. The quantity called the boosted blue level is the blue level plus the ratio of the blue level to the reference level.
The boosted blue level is 19.9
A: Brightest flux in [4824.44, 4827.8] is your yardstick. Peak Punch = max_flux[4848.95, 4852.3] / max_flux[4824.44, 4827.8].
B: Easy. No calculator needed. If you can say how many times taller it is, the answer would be 0.99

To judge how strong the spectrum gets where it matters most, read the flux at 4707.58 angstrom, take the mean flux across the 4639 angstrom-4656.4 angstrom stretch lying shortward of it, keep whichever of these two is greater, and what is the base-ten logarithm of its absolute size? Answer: 1.23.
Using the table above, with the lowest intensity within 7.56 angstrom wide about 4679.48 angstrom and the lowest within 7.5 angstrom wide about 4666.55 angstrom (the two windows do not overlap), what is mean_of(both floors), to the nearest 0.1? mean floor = 13.6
